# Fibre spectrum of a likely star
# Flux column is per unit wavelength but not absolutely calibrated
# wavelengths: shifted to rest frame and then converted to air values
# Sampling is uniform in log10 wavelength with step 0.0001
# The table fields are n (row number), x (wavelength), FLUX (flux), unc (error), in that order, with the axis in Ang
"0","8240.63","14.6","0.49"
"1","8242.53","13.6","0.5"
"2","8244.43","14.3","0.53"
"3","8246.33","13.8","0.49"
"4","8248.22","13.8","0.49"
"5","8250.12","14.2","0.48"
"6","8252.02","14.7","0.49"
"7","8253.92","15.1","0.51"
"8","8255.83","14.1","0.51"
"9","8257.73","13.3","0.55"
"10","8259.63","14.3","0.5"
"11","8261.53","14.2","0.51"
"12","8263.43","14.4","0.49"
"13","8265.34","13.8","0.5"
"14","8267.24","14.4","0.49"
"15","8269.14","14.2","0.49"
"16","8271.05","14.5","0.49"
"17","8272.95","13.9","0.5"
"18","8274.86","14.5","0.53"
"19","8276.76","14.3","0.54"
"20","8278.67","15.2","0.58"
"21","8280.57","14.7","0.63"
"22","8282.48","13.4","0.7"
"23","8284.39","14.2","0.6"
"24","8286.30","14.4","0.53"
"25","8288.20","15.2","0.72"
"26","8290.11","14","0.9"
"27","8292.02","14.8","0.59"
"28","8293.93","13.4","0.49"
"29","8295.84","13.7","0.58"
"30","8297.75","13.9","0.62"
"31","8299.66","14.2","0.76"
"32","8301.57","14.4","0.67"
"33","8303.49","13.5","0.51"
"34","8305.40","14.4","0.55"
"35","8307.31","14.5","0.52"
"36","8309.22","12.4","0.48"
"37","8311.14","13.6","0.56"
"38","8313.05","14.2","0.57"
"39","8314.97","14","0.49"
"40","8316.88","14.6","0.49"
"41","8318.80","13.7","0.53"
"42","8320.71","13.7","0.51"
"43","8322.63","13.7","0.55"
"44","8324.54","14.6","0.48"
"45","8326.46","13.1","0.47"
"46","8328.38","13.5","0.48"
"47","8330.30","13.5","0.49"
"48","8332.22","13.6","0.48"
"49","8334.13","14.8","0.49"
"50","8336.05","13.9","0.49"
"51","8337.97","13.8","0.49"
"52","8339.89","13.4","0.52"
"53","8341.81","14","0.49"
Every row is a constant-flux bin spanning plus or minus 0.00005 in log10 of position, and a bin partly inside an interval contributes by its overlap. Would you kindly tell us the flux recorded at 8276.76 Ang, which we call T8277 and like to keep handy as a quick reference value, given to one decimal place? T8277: 14.3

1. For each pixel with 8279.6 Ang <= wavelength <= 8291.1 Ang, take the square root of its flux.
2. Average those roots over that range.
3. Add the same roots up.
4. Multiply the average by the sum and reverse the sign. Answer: -86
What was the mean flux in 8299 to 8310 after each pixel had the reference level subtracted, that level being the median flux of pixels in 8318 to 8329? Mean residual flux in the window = 0.2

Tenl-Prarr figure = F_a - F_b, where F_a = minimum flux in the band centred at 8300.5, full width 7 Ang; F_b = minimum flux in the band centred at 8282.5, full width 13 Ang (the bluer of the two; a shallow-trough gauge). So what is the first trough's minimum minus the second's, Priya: 0.1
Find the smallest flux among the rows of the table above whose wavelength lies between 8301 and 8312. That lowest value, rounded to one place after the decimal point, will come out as 12.4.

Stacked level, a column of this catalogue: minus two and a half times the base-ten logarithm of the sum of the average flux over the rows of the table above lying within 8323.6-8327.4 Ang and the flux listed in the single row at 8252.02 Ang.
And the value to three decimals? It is -3.639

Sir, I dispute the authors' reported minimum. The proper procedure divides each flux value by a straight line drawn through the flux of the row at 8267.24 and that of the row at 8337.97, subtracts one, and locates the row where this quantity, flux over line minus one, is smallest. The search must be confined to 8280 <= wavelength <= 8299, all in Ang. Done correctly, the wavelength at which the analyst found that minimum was 8282.48 Ang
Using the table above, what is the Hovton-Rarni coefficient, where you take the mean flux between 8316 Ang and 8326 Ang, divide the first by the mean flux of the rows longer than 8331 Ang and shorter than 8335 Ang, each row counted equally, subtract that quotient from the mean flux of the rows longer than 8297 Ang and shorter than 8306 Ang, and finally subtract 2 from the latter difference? 11.1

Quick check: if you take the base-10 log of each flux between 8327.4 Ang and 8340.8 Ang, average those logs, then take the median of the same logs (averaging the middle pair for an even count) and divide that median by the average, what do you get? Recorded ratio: 0.995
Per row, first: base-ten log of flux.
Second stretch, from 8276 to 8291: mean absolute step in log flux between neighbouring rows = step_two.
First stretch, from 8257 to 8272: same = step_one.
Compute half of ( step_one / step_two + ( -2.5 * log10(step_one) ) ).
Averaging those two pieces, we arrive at 2.62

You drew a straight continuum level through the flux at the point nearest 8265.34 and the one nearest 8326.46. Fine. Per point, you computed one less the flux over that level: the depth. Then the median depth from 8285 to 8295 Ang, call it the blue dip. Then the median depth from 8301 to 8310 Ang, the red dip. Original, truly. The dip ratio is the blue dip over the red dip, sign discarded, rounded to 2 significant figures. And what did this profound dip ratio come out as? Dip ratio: 0.82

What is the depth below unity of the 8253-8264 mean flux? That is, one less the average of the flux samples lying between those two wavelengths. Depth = -13.2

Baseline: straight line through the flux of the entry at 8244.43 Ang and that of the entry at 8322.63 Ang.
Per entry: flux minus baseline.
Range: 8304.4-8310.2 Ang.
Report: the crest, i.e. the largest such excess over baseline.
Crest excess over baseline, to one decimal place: 0.7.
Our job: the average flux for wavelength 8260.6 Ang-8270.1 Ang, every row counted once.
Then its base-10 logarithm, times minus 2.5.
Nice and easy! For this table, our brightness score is -2.88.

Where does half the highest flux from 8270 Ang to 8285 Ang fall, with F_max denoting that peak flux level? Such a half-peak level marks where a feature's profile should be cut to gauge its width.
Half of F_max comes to 7.60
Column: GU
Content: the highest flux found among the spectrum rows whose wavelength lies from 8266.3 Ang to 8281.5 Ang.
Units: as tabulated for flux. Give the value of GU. 15.2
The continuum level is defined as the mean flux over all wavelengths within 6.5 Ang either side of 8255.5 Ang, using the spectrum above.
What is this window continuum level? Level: 14.3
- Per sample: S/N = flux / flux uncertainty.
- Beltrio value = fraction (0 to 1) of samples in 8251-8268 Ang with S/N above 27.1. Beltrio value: 0.89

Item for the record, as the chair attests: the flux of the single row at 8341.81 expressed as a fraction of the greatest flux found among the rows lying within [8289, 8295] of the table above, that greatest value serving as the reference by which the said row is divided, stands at 0.946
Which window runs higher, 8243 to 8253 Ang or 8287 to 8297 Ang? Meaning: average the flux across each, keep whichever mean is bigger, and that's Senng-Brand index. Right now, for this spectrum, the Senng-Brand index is 14.2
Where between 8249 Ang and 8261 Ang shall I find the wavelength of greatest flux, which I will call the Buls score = 8253.92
